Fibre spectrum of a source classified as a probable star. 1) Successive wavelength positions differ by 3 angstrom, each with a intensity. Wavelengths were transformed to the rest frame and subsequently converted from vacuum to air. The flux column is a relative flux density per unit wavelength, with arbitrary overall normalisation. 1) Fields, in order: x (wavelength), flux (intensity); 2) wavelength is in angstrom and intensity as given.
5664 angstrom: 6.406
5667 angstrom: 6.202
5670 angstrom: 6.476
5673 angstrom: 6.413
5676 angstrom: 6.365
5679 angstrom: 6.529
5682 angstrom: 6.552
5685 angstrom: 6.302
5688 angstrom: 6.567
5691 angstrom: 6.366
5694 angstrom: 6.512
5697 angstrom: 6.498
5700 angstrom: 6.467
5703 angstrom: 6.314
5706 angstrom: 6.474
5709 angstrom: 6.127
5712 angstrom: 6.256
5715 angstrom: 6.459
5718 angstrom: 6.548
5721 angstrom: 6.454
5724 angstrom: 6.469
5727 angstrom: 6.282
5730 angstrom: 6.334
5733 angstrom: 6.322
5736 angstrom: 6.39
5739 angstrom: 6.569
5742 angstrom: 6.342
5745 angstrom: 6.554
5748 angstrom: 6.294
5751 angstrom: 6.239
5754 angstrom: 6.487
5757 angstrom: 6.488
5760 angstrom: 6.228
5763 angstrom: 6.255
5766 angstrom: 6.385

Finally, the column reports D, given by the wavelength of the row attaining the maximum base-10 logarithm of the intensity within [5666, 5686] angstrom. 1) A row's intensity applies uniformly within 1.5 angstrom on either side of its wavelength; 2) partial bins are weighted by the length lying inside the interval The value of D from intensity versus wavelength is 5682 angstrom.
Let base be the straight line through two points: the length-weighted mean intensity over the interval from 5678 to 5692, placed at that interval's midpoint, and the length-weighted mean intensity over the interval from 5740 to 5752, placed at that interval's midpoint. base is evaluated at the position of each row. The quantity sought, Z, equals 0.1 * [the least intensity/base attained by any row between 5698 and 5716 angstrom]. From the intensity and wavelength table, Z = 0.0953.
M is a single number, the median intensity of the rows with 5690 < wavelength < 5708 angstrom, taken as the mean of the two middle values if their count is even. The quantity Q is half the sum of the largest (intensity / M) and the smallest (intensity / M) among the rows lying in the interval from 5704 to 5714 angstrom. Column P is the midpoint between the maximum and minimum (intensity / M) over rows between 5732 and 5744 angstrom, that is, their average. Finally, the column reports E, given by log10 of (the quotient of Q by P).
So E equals -0.010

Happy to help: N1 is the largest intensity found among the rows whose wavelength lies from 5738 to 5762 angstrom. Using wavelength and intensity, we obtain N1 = 6.569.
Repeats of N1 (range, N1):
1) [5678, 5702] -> 6.567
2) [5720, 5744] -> 6.569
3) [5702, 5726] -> 6.548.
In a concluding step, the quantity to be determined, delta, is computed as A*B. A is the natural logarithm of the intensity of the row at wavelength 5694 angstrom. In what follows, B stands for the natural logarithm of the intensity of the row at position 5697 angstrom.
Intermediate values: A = 1.874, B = 1.87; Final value 3.51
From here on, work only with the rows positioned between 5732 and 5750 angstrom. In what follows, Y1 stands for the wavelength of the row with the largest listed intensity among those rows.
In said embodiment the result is 5739 angstrom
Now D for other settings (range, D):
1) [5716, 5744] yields 5739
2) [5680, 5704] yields 5688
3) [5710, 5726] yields 5718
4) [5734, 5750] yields 5739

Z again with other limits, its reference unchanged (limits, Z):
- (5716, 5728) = 0.0982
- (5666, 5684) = 0.0955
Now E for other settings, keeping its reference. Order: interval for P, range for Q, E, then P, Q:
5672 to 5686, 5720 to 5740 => 0.000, 0.993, 0.993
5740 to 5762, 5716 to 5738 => 0.002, 0.988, 0.991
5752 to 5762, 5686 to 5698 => 0.007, 0.983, 0.999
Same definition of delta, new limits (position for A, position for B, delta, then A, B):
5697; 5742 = 3.46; 1.871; 1.85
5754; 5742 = 3.45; 1.870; 1.85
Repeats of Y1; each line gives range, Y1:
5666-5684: 5682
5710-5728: 5718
